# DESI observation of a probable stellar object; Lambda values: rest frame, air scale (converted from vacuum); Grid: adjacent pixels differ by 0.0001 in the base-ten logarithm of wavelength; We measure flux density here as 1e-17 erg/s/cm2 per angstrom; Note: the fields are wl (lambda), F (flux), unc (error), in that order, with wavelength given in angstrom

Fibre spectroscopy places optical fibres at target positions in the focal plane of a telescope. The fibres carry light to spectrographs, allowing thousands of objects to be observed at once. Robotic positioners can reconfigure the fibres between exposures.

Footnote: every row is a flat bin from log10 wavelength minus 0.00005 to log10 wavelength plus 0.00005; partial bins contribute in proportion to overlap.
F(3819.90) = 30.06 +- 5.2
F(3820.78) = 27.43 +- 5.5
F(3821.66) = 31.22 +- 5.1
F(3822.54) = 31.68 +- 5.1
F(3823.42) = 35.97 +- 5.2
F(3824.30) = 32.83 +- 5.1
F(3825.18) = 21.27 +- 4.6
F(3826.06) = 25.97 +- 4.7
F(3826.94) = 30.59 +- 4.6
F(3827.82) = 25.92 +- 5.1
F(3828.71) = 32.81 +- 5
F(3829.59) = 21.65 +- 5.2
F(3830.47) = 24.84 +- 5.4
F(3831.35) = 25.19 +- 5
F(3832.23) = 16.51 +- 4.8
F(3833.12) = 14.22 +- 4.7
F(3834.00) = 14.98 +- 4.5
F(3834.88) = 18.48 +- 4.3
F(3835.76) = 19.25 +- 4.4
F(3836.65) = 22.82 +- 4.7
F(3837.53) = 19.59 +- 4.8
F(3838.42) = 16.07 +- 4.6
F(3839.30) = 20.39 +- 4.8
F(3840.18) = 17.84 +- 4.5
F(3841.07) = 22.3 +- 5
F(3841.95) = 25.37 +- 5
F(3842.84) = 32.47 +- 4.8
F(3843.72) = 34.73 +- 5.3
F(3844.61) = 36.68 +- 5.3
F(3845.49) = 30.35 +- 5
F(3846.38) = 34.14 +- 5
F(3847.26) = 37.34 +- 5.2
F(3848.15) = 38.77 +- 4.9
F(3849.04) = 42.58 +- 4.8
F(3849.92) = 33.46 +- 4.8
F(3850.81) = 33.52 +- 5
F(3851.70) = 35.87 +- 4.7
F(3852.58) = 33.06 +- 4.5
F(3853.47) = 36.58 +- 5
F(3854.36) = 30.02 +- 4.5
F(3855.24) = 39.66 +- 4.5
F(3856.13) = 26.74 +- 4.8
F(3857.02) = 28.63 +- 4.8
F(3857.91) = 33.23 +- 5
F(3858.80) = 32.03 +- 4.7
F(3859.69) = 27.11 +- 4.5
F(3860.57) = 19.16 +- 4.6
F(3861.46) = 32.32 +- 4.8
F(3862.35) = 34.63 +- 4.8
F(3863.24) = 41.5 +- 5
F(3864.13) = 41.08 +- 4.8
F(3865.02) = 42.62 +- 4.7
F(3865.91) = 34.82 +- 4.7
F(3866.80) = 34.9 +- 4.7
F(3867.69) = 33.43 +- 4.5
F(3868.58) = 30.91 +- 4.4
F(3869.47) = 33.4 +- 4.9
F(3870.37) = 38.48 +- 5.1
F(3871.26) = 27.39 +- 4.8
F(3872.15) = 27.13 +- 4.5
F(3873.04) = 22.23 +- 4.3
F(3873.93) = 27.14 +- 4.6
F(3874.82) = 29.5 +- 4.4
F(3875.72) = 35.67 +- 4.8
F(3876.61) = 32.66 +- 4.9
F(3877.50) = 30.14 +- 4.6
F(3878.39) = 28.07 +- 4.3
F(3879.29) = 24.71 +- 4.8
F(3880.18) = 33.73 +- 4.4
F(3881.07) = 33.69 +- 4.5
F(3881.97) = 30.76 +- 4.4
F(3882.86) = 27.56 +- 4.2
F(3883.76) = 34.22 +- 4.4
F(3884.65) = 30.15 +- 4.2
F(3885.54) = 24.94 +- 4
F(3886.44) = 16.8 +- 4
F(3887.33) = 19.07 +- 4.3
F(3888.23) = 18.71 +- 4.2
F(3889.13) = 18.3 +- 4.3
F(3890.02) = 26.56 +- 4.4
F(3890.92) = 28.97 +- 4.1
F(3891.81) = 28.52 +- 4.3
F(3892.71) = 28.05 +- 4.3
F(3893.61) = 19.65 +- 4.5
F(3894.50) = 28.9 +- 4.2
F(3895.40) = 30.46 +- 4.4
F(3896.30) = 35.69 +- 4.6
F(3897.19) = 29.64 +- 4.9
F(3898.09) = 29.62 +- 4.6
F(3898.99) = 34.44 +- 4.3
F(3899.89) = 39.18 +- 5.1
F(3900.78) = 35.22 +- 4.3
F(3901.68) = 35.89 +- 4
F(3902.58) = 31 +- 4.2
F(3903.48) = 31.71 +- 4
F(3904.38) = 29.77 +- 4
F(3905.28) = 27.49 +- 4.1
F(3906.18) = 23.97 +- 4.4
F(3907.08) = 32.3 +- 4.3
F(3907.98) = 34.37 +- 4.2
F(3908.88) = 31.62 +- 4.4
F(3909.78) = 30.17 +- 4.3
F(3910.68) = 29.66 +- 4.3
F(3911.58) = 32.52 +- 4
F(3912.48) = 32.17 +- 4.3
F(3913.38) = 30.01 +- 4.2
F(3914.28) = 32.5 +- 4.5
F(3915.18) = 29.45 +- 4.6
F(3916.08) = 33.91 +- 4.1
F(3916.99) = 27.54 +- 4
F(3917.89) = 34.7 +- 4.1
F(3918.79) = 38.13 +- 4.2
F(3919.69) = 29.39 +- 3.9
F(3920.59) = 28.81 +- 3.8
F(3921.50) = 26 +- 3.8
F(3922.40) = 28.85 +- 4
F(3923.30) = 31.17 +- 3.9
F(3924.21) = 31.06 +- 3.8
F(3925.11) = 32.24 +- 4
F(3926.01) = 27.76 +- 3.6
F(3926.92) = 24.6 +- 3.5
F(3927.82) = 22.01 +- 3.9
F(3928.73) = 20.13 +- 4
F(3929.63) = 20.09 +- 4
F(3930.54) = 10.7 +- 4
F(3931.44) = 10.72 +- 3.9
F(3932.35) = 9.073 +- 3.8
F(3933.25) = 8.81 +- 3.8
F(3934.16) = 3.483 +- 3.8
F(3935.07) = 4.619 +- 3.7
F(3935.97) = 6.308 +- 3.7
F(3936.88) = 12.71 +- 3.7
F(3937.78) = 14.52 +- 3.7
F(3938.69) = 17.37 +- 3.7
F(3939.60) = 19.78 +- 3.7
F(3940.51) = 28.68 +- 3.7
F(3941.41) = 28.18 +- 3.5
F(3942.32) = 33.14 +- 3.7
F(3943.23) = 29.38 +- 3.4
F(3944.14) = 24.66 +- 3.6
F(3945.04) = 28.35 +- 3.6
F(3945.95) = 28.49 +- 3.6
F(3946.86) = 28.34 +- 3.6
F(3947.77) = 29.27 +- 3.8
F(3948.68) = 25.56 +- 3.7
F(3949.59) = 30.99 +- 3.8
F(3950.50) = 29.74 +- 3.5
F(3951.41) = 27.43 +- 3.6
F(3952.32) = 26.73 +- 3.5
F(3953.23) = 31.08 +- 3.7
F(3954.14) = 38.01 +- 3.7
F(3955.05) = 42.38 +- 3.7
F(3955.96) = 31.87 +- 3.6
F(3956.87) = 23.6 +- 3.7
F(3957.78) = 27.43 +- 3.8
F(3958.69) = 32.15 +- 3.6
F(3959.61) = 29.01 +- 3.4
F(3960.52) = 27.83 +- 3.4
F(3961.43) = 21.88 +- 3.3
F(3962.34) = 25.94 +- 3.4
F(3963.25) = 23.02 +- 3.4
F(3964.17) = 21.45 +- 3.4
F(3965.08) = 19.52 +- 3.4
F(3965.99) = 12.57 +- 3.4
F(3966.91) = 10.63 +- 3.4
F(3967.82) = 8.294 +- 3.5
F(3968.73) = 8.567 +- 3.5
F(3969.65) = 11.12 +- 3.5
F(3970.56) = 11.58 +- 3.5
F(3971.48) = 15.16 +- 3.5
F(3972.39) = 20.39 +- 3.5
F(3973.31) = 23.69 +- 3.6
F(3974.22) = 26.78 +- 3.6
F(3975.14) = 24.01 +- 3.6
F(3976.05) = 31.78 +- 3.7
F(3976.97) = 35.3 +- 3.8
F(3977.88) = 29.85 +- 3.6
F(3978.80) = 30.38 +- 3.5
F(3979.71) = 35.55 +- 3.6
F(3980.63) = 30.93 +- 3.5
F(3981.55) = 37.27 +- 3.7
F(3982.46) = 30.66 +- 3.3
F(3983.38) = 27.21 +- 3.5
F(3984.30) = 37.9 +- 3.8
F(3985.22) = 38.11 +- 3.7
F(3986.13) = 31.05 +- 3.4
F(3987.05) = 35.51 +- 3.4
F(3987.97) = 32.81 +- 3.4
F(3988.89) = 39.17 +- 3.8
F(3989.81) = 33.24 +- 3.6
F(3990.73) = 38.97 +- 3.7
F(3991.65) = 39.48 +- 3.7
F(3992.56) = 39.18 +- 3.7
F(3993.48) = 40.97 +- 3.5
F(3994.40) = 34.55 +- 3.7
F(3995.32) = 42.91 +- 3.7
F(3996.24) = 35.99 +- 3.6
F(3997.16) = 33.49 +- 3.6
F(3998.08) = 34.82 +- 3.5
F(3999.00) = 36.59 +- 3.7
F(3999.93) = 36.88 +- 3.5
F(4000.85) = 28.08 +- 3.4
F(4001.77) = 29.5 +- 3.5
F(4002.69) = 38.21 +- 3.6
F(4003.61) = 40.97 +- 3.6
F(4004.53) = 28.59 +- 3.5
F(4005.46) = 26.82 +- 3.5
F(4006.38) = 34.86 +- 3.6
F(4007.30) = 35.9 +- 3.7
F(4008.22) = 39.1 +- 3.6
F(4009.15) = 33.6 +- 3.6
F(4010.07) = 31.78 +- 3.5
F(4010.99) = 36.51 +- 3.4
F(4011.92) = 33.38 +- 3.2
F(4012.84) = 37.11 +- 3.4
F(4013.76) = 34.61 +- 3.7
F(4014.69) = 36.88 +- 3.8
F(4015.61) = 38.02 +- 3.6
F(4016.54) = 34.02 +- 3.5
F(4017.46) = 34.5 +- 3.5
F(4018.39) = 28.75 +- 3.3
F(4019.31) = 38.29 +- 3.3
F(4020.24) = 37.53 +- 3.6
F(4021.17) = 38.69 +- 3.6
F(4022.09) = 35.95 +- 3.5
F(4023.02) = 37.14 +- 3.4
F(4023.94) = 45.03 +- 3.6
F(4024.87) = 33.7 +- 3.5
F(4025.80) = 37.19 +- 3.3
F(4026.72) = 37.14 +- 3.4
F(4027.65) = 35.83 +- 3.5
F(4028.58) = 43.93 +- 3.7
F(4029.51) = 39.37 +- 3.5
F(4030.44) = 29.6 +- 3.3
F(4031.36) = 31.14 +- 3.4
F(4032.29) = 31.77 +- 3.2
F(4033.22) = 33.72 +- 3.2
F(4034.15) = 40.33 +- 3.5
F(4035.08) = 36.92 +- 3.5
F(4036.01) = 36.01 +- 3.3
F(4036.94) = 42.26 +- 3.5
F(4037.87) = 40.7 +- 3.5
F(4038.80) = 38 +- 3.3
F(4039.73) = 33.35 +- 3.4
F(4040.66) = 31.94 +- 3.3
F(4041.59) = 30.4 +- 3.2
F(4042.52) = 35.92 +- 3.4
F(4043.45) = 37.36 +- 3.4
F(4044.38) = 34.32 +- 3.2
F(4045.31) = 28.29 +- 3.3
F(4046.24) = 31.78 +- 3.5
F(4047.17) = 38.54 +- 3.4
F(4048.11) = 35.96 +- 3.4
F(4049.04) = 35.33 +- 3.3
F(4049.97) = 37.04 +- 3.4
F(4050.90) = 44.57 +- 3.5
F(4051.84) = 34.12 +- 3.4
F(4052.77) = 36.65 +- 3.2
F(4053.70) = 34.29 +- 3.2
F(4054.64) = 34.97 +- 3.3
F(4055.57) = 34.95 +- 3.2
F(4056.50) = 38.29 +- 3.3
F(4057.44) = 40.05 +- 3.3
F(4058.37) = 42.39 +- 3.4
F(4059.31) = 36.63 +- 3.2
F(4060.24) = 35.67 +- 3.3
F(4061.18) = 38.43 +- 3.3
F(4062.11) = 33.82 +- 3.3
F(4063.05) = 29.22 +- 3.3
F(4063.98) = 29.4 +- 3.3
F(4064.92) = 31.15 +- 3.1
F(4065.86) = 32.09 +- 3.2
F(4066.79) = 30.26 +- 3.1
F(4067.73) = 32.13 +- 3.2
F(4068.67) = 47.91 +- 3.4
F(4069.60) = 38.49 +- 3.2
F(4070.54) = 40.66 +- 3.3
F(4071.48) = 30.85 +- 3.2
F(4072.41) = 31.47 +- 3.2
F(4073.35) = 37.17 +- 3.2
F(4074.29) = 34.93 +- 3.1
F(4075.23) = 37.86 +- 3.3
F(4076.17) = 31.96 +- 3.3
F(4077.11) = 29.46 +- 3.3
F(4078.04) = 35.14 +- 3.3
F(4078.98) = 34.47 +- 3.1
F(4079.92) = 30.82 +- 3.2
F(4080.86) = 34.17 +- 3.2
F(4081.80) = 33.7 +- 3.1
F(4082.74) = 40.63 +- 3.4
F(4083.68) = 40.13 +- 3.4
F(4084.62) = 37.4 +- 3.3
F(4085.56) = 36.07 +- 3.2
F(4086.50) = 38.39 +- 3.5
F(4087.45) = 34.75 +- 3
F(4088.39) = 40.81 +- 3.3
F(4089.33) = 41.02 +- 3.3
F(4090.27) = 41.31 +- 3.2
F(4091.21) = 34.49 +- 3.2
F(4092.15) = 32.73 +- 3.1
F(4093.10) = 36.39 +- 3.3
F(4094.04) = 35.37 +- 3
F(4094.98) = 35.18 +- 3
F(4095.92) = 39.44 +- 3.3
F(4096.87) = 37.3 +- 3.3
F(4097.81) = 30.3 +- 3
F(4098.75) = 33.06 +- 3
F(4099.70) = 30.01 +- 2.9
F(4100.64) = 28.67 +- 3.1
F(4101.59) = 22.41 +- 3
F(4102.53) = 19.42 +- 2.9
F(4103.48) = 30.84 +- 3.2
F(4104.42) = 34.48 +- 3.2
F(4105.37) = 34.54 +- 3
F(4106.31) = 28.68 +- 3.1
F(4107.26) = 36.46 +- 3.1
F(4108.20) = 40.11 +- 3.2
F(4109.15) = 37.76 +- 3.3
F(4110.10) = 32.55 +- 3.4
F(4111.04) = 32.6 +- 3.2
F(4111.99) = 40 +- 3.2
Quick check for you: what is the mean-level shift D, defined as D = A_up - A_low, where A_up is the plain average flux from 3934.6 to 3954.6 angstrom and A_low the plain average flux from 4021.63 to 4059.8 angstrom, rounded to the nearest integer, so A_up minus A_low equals -12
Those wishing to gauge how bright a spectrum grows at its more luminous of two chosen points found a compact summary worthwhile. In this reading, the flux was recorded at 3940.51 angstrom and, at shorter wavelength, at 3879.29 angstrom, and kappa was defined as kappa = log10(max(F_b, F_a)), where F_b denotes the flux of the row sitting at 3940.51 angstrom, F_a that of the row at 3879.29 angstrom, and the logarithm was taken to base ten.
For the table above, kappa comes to 1.46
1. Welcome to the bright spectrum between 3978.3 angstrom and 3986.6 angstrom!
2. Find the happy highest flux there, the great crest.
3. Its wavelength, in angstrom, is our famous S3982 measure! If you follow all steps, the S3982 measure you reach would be 3985.22 angstrom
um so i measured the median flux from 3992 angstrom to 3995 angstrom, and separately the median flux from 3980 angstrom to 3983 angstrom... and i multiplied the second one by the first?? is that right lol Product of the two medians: 1212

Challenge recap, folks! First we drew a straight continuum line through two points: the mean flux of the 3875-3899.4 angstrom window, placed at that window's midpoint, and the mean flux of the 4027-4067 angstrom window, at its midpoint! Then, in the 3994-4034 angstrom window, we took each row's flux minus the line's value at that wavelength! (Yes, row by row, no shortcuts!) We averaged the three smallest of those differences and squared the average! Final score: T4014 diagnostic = 34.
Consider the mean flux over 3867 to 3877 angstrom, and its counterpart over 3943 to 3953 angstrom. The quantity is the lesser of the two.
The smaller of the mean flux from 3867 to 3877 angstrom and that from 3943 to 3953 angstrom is 28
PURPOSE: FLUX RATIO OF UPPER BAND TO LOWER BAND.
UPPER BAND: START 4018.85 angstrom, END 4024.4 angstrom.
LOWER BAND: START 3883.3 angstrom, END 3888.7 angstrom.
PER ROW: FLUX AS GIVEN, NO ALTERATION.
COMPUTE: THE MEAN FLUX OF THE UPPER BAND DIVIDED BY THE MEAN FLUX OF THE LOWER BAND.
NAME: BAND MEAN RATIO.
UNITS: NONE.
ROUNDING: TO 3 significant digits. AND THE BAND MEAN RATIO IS 1.62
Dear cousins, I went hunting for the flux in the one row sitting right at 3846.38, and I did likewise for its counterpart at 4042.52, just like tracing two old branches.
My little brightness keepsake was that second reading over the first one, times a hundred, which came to 105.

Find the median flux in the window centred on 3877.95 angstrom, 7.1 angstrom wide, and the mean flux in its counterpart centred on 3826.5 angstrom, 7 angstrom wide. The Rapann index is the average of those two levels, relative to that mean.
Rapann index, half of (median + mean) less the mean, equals 1.5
